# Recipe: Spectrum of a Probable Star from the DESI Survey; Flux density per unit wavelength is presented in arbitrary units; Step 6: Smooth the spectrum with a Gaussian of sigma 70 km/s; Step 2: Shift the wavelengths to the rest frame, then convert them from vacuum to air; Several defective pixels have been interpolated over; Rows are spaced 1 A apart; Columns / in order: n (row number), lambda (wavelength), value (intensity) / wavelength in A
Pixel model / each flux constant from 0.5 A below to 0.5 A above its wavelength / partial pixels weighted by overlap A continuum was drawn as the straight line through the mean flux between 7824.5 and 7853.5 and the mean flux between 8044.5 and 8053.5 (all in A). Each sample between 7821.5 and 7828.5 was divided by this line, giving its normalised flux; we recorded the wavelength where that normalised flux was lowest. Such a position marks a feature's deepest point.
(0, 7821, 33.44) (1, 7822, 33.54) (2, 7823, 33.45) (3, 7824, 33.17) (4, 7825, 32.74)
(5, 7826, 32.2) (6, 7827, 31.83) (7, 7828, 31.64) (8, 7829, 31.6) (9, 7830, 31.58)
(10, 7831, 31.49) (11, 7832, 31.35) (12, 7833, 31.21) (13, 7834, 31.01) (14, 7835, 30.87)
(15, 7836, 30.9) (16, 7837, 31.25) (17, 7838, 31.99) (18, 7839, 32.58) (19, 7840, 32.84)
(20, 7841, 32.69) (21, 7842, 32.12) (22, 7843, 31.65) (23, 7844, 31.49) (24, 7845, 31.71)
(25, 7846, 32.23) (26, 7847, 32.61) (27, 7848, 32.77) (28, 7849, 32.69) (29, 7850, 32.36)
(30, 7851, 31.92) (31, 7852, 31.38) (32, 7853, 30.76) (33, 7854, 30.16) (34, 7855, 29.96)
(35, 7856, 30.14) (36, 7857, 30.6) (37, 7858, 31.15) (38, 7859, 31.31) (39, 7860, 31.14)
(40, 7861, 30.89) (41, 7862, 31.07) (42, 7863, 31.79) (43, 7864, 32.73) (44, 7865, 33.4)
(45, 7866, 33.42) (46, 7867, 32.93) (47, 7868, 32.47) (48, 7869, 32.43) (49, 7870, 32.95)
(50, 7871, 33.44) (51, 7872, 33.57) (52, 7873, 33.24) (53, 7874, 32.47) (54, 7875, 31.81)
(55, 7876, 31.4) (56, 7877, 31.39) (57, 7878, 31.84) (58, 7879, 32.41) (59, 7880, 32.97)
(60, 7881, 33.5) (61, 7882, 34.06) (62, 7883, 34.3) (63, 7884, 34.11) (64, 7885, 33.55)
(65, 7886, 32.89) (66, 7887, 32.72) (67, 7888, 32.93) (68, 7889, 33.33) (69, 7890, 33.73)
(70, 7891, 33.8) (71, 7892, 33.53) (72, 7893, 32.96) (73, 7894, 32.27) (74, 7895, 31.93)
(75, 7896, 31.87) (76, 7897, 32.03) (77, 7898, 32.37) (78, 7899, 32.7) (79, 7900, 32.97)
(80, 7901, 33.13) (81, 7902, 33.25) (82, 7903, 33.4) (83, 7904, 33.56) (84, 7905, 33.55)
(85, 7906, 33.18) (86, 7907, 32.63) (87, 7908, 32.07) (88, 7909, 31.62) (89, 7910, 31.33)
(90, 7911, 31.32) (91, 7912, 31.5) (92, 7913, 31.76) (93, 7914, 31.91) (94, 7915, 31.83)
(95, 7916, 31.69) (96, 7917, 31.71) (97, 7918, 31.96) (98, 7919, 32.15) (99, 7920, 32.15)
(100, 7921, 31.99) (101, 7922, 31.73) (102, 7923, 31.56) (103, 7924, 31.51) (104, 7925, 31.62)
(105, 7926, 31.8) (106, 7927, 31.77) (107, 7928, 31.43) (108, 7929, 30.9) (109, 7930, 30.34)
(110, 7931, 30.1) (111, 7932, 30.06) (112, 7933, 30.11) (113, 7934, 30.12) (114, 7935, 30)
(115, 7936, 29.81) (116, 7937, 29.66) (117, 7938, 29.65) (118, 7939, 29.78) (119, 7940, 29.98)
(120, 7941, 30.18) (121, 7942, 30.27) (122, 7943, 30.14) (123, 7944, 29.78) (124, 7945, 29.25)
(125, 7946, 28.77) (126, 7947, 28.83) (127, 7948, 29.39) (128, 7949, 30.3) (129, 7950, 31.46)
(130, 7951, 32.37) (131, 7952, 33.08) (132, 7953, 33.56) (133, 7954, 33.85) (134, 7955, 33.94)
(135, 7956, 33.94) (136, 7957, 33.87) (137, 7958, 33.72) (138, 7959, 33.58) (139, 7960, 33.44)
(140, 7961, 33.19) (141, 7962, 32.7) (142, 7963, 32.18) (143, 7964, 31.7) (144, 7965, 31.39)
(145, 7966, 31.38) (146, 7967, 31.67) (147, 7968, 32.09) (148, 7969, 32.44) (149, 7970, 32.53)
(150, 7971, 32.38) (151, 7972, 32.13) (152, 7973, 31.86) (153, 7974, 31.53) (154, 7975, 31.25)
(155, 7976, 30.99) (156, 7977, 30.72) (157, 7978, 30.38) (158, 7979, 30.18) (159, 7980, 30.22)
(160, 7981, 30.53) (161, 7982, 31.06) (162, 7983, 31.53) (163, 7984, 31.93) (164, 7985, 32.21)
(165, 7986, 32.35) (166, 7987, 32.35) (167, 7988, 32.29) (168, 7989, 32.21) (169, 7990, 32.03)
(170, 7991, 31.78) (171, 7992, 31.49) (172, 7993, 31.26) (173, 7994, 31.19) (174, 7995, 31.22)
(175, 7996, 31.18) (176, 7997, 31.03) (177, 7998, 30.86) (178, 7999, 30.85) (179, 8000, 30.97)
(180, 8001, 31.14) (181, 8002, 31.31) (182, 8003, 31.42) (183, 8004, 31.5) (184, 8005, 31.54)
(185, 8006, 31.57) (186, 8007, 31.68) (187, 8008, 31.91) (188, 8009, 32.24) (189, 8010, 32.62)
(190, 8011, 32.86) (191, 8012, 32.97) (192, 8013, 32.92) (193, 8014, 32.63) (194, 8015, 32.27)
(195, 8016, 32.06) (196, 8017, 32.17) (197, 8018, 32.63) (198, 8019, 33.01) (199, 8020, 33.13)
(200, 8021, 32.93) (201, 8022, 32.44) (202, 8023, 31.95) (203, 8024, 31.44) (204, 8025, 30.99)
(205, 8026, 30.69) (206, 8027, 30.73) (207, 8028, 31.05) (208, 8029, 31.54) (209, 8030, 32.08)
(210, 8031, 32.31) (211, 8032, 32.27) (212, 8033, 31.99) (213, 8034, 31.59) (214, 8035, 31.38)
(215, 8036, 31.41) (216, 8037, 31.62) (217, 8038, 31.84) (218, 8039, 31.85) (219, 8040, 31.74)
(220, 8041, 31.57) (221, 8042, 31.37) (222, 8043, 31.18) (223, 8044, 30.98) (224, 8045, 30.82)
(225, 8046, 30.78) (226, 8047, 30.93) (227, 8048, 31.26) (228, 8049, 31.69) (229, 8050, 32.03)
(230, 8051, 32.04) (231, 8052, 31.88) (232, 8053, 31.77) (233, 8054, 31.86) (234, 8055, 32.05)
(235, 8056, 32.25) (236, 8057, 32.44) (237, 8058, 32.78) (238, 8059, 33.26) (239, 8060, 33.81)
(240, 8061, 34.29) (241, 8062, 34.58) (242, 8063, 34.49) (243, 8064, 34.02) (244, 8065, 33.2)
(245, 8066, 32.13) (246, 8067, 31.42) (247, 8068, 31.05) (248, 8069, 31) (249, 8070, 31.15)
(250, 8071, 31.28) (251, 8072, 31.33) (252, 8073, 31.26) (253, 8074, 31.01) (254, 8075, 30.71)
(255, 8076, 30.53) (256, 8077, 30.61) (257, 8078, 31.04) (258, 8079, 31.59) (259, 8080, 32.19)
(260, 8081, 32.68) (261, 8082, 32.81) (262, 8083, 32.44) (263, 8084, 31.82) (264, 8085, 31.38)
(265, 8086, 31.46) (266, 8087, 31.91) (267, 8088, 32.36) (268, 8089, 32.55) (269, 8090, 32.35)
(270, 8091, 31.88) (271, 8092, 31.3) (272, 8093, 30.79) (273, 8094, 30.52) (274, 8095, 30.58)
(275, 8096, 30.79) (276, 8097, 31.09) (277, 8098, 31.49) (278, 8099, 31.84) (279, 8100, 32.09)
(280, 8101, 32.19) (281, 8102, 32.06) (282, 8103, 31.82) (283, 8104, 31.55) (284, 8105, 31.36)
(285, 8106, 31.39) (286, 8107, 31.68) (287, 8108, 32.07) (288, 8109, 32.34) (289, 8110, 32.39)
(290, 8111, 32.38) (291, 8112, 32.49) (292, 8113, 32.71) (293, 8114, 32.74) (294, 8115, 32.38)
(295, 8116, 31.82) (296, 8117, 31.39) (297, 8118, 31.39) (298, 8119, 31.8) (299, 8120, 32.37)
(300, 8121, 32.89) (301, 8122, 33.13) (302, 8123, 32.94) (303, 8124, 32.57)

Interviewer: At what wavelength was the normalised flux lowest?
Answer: 7828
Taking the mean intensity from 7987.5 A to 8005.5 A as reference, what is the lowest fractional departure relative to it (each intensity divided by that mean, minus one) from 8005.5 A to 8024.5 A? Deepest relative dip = 0.00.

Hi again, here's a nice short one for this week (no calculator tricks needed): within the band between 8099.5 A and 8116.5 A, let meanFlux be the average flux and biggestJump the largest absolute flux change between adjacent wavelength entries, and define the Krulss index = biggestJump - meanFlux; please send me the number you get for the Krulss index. -31.53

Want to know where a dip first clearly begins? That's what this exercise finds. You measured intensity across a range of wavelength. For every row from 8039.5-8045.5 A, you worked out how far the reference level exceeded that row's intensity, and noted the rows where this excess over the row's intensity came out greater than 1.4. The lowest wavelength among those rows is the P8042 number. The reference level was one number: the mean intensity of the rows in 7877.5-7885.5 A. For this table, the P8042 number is 8040 A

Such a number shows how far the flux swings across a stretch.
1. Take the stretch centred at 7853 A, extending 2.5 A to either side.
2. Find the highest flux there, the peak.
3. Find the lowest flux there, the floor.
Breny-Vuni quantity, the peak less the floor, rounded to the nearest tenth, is 2.0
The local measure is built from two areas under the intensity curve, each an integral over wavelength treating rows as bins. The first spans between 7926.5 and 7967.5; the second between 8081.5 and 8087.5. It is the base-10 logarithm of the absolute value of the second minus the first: 3.04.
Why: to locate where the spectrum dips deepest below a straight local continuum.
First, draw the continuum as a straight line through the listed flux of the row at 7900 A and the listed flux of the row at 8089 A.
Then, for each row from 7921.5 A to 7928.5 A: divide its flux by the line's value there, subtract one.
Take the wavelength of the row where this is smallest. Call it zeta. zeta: 7928 A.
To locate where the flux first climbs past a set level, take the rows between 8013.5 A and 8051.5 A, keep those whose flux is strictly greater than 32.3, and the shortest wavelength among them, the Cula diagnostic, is 8014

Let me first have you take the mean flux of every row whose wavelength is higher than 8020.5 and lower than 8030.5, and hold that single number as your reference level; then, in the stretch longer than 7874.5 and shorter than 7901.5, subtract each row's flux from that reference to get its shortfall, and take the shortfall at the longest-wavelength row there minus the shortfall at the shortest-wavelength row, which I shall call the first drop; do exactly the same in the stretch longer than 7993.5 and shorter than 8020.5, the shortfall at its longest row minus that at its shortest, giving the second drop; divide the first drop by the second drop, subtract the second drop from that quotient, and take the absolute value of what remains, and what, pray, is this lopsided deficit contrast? 2.6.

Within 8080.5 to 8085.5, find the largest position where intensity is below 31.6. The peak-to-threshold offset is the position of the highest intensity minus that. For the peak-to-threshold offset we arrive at -3 A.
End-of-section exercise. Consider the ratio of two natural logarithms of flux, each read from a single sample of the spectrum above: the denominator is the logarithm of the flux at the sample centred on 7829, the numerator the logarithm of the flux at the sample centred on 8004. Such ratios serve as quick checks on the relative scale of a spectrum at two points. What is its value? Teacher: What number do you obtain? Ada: 1.00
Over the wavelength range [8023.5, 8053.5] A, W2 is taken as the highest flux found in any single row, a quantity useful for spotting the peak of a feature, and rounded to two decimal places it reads 32.31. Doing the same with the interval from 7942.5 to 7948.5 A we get 30.14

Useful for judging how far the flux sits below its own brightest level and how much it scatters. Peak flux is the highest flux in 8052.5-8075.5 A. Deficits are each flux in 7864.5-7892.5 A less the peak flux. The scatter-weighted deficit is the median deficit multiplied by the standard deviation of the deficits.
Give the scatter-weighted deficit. -1.1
